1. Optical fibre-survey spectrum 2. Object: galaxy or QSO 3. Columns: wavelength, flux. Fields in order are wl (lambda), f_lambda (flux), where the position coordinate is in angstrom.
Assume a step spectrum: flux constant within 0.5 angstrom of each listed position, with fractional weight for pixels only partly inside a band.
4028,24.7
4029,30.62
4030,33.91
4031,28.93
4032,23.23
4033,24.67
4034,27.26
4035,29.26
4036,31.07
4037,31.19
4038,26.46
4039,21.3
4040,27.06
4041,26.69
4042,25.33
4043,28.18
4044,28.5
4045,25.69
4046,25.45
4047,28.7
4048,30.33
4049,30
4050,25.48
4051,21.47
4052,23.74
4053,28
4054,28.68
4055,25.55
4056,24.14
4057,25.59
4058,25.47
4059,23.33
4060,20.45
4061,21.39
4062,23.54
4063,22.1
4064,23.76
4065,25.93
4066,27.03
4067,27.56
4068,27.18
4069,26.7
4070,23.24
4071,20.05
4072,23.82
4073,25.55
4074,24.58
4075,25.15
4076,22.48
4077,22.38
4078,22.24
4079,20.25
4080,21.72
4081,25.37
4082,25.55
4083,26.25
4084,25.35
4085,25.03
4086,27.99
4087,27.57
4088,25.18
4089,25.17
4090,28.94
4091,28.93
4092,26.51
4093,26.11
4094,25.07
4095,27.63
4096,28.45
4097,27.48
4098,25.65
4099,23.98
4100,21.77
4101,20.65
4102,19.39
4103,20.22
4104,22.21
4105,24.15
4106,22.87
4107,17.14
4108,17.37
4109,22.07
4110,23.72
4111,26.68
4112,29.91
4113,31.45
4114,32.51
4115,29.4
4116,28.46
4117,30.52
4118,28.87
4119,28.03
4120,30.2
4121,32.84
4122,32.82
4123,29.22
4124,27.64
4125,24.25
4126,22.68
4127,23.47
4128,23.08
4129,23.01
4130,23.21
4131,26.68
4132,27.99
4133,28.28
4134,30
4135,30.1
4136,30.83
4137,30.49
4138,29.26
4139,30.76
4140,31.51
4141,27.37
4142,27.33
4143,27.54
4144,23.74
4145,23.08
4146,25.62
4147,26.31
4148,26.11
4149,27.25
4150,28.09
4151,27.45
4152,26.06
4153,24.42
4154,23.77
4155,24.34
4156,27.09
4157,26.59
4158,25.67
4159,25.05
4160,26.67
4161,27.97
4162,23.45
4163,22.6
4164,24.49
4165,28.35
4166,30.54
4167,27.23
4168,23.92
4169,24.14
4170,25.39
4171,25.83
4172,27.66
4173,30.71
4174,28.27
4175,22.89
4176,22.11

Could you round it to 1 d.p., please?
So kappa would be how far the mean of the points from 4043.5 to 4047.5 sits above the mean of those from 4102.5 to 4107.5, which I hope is 5.8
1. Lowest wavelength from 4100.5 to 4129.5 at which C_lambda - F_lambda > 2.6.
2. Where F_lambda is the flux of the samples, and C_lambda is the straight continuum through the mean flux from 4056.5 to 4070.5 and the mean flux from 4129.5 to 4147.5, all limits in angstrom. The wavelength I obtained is 4101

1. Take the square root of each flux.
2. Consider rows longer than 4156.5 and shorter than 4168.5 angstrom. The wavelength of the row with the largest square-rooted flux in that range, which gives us 4166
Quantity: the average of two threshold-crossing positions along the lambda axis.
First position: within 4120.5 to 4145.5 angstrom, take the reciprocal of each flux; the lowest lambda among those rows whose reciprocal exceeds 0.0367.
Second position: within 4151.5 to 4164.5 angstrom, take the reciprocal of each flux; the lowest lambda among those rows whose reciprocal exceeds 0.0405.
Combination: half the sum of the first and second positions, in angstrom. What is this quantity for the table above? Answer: 4139.0 angstrom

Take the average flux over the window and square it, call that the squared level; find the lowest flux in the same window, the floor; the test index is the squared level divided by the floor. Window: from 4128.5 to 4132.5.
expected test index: 27.6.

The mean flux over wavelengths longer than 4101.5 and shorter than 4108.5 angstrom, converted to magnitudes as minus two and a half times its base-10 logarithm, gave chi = -3.28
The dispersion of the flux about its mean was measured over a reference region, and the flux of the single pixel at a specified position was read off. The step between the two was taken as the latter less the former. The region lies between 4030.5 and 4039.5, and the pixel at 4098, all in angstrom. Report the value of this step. 22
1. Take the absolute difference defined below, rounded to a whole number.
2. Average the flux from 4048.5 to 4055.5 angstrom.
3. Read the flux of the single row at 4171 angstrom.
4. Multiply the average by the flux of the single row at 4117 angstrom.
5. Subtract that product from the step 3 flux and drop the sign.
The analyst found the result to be 772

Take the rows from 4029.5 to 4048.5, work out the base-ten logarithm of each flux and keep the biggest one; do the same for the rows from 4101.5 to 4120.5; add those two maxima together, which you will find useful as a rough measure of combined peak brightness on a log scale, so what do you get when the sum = 3.04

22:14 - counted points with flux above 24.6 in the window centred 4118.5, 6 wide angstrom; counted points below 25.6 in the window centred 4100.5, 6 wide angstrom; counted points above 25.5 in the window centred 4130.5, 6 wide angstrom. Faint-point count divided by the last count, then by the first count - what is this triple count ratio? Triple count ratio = 0.28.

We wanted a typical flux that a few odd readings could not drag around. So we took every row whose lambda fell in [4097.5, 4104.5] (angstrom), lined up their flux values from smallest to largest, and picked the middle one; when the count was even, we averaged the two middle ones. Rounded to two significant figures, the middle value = 22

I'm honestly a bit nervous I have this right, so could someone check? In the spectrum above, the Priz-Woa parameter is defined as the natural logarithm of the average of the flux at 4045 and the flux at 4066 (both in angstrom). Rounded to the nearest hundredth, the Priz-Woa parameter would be 3.27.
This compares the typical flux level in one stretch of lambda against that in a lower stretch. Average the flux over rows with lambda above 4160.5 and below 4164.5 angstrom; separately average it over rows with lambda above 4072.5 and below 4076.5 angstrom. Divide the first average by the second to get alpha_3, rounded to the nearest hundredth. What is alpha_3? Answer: 1.01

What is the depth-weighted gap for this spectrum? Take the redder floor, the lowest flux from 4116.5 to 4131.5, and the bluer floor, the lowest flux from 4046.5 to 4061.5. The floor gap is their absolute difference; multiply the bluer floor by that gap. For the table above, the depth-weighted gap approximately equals 46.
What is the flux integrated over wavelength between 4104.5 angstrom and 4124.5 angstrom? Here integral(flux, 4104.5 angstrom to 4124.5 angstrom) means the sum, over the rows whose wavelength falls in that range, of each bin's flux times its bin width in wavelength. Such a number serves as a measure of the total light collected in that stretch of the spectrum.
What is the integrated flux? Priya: 546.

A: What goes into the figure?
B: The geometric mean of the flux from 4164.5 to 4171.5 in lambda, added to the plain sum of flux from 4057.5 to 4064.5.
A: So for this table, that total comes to 186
